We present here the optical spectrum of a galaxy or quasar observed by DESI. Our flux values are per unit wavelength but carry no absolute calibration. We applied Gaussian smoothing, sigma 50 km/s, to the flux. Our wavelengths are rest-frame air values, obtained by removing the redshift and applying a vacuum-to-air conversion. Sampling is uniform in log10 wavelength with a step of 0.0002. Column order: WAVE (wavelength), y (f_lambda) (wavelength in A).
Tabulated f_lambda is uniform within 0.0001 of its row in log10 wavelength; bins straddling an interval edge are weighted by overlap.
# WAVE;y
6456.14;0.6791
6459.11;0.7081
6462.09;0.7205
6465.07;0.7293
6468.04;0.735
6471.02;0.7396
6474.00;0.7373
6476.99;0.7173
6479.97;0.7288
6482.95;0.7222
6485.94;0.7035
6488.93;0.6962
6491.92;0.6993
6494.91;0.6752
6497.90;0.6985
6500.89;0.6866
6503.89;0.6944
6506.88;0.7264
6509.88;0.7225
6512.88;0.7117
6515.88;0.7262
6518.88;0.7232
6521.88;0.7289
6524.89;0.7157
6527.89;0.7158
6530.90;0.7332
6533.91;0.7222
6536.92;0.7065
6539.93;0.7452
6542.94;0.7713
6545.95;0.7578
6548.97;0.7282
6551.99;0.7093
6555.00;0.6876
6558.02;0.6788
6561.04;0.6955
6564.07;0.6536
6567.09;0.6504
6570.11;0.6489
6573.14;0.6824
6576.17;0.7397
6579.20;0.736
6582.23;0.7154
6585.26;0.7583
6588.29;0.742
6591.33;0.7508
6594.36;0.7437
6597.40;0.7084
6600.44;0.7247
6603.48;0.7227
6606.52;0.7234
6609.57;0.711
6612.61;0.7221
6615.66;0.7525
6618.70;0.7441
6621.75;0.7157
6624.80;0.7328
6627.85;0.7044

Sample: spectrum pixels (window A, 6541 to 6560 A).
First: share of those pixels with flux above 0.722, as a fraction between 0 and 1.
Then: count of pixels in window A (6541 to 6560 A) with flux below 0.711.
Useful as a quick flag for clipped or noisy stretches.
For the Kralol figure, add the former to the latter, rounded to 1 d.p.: 3.5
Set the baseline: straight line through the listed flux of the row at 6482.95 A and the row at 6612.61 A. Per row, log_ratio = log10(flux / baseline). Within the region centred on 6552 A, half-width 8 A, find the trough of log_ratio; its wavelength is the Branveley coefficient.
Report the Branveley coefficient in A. 6558.02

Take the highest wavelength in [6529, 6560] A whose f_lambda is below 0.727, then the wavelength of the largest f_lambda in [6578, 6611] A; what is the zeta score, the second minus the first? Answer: 27.2 A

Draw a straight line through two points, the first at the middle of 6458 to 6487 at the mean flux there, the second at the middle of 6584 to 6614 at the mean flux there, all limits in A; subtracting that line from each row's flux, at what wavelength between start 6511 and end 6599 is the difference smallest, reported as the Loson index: 6570.11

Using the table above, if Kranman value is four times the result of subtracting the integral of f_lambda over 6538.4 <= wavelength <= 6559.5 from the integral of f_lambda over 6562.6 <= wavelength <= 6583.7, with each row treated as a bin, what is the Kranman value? -3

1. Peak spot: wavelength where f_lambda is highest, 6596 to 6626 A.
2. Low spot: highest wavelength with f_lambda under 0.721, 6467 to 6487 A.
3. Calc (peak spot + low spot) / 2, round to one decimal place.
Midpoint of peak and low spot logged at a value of 6550.8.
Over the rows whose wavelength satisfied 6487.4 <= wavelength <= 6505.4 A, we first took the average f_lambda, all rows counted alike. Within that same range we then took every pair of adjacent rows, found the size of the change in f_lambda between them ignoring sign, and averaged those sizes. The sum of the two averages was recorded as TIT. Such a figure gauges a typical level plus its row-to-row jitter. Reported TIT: 0.706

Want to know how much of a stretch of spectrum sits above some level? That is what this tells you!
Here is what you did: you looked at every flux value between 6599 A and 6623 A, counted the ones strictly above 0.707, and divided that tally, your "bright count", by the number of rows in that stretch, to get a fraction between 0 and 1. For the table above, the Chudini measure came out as 1.00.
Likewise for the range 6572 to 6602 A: 0.90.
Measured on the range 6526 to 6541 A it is 0.80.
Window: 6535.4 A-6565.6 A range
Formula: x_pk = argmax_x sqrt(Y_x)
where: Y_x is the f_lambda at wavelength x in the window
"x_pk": 6542.94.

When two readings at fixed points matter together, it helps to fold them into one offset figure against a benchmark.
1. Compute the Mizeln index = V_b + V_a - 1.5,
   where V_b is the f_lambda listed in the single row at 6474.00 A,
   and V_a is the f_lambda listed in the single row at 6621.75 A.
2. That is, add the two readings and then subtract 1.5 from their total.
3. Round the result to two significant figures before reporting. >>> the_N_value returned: -0.047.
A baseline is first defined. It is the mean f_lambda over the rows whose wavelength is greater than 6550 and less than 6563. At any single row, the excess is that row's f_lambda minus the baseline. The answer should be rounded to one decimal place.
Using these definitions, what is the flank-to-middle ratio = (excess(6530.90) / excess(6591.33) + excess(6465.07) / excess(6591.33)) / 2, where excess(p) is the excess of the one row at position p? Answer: 0.7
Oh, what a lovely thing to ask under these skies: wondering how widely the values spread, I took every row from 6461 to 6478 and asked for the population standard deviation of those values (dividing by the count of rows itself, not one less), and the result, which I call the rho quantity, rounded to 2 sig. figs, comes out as 0.0084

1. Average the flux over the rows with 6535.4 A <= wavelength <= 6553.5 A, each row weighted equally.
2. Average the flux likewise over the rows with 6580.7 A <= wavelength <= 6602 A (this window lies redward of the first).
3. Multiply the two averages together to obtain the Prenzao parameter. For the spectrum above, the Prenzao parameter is 0.541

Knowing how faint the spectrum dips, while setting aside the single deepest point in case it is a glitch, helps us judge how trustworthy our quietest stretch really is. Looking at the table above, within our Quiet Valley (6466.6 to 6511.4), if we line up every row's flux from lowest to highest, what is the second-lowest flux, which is 0.6866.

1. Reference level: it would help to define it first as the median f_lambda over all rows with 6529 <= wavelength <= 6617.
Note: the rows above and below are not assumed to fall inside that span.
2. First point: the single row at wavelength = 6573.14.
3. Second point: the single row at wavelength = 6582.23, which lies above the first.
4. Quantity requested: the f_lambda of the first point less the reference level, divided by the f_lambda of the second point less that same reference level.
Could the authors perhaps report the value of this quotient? 5.5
